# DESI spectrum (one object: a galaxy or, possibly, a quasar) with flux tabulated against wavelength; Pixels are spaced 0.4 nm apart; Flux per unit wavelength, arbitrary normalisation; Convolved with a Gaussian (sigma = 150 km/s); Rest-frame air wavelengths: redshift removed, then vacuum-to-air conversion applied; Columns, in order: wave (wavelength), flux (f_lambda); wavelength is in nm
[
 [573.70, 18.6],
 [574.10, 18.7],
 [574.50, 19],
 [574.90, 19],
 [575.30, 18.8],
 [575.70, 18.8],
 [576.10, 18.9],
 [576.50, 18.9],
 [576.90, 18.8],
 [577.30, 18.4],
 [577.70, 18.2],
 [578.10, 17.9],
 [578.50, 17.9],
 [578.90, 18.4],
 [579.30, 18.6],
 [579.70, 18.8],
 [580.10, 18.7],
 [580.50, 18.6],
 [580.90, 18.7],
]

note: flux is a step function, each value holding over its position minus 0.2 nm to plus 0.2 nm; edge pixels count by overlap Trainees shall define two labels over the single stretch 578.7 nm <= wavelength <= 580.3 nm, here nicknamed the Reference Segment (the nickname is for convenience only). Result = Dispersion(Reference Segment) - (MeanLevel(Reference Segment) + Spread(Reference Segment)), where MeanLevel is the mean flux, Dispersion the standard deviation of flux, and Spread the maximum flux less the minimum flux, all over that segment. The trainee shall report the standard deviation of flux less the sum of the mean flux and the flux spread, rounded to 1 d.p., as -18.9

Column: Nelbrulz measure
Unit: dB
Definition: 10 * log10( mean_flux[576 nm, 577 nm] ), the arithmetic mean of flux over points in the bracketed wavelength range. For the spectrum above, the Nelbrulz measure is 12.8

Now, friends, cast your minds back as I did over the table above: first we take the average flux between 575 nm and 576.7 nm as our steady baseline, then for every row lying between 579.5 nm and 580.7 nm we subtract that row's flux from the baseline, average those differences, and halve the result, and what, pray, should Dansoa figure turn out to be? 0.1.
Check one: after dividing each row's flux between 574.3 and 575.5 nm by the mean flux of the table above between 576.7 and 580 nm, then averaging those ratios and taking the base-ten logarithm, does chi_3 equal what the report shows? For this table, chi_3 0.013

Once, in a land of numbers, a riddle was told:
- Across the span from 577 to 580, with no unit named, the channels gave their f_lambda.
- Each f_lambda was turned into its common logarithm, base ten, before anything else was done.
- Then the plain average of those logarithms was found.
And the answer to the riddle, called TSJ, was 1.263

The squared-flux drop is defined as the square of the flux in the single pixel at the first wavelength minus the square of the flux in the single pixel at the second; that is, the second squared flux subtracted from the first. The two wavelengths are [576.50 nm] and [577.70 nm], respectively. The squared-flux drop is 26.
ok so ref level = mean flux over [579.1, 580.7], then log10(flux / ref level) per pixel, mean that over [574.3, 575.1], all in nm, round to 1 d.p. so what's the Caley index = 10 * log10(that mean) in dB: -21.3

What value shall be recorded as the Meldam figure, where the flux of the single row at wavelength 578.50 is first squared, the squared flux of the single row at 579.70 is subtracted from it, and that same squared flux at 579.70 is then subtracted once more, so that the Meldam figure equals -386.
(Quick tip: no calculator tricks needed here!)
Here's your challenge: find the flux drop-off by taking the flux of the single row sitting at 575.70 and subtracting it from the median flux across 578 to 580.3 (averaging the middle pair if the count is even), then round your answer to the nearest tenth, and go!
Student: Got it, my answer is -0.3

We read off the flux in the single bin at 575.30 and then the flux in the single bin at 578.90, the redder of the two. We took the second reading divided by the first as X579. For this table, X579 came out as 0.979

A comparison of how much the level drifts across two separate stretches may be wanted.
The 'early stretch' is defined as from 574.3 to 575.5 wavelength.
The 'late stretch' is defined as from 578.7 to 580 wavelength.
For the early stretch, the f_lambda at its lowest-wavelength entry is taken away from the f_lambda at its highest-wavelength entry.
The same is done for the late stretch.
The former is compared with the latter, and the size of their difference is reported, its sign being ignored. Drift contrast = 0.6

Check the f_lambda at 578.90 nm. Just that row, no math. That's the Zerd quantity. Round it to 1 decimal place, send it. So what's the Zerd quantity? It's 18.4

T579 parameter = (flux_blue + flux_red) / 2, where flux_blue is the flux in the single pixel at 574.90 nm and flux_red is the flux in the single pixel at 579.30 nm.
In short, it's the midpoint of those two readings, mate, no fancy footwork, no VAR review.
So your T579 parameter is 18.8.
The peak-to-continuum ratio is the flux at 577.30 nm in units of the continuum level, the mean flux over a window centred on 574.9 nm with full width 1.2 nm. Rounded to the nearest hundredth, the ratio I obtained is 0.97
